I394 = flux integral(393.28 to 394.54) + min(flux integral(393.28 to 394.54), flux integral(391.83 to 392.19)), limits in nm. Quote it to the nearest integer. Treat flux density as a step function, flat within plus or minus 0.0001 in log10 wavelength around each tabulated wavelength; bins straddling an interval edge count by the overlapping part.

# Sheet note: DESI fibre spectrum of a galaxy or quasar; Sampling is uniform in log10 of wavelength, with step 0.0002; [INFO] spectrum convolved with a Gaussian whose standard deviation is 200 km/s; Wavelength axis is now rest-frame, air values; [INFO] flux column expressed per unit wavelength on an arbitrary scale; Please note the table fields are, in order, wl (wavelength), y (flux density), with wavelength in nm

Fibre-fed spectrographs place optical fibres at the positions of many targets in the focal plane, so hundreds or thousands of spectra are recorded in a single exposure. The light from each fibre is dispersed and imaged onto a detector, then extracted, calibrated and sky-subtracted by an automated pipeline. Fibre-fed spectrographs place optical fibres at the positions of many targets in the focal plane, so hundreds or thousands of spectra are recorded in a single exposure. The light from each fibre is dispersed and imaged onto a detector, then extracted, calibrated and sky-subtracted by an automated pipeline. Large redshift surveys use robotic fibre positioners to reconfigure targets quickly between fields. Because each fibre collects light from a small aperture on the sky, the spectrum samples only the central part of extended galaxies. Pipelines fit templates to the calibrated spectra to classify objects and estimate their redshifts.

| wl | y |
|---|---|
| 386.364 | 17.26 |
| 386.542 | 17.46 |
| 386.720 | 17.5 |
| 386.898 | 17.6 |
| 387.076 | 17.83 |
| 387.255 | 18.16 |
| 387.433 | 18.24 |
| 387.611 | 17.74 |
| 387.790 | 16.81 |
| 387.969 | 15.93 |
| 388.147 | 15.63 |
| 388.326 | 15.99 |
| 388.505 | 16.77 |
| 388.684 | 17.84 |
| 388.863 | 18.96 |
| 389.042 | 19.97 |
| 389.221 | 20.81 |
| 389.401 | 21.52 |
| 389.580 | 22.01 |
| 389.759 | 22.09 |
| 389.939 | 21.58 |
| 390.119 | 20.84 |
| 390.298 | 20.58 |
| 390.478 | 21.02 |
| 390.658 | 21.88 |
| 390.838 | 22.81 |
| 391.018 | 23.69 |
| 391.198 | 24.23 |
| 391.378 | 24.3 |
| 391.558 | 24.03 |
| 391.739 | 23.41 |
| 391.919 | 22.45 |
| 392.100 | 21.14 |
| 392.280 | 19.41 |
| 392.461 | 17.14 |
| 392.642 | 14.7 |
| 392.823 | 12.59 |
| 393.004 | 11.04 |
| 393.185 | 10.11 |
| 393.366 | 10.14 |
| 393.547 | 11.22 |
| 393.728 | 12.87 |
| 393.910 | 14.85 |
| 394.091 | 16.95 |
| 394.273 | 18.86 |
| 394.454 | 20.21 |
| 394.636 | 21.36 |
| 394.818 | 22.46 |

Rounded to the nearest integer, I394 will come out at 27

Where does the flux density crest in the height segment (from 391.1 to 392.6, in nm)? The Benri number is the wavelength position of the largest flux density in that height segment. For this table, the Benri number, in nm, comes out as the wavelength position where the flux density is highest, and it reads 391.378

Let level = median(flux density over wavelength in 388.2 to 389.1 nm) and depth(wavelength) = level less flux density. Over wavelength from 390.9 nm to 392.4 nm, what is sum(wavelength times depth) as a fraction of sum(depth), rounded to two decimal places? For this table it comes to 391.53 nm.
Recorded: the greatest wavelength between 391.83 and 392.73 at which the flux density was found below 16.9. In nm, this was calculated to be 392.642 nm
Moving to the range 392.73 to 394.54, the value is 393.910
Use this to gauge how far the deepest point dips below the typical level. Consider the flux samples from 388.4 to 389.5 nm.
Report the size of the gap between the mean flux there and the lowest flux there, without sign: 2.5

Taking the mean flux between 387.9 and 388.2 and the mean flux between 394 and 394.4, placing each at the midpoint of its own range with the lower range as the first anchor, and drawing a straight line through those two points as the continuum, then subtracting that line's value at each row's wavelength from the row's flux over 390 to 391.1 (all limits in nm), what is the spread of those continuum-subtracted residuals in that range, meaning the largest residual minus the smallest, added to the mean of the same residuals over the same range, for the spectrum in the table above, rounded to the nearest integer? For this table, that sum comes 8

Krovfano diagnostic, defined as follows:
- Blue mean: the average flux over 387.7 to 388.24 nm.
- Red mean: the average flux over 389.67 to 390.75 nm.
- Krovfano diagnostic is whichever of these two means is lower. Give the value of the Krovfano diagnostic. 16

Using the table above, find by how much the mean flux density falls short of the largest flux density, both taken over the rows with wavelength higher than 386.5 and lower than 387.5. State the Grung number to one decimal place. 0.4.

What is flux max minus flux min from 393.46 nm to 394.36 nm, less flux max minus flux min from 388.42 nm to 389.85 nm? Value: 2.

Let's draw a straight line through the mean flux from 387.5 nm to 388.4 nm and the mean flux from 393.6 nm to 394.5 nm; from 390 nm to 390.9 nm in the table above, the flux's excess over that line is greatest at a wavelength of 390.838 nm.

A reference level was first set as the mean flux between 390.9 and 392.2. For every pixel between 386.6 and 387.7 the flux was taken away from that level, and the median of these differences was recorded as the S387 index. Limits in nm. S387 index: 5.5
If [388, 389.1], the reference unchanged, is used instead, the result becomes 6.0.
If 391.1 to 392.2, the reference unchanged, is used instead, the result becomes -0.4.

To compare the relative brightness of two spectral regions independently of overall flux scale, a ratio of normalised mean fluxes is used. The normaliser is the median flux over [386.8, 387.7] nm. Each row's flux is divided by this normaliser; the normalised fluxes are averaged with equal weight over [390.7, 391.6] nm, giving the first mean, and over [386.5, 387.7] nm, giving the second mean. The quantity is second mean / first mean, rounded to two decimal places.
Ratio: 0.75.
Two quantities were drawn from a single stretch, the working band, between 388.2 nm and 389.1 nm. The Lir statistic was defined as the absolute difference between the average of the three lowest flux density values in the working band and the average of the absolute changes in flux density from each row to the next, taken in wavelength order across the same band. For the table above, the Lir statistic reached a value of 16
